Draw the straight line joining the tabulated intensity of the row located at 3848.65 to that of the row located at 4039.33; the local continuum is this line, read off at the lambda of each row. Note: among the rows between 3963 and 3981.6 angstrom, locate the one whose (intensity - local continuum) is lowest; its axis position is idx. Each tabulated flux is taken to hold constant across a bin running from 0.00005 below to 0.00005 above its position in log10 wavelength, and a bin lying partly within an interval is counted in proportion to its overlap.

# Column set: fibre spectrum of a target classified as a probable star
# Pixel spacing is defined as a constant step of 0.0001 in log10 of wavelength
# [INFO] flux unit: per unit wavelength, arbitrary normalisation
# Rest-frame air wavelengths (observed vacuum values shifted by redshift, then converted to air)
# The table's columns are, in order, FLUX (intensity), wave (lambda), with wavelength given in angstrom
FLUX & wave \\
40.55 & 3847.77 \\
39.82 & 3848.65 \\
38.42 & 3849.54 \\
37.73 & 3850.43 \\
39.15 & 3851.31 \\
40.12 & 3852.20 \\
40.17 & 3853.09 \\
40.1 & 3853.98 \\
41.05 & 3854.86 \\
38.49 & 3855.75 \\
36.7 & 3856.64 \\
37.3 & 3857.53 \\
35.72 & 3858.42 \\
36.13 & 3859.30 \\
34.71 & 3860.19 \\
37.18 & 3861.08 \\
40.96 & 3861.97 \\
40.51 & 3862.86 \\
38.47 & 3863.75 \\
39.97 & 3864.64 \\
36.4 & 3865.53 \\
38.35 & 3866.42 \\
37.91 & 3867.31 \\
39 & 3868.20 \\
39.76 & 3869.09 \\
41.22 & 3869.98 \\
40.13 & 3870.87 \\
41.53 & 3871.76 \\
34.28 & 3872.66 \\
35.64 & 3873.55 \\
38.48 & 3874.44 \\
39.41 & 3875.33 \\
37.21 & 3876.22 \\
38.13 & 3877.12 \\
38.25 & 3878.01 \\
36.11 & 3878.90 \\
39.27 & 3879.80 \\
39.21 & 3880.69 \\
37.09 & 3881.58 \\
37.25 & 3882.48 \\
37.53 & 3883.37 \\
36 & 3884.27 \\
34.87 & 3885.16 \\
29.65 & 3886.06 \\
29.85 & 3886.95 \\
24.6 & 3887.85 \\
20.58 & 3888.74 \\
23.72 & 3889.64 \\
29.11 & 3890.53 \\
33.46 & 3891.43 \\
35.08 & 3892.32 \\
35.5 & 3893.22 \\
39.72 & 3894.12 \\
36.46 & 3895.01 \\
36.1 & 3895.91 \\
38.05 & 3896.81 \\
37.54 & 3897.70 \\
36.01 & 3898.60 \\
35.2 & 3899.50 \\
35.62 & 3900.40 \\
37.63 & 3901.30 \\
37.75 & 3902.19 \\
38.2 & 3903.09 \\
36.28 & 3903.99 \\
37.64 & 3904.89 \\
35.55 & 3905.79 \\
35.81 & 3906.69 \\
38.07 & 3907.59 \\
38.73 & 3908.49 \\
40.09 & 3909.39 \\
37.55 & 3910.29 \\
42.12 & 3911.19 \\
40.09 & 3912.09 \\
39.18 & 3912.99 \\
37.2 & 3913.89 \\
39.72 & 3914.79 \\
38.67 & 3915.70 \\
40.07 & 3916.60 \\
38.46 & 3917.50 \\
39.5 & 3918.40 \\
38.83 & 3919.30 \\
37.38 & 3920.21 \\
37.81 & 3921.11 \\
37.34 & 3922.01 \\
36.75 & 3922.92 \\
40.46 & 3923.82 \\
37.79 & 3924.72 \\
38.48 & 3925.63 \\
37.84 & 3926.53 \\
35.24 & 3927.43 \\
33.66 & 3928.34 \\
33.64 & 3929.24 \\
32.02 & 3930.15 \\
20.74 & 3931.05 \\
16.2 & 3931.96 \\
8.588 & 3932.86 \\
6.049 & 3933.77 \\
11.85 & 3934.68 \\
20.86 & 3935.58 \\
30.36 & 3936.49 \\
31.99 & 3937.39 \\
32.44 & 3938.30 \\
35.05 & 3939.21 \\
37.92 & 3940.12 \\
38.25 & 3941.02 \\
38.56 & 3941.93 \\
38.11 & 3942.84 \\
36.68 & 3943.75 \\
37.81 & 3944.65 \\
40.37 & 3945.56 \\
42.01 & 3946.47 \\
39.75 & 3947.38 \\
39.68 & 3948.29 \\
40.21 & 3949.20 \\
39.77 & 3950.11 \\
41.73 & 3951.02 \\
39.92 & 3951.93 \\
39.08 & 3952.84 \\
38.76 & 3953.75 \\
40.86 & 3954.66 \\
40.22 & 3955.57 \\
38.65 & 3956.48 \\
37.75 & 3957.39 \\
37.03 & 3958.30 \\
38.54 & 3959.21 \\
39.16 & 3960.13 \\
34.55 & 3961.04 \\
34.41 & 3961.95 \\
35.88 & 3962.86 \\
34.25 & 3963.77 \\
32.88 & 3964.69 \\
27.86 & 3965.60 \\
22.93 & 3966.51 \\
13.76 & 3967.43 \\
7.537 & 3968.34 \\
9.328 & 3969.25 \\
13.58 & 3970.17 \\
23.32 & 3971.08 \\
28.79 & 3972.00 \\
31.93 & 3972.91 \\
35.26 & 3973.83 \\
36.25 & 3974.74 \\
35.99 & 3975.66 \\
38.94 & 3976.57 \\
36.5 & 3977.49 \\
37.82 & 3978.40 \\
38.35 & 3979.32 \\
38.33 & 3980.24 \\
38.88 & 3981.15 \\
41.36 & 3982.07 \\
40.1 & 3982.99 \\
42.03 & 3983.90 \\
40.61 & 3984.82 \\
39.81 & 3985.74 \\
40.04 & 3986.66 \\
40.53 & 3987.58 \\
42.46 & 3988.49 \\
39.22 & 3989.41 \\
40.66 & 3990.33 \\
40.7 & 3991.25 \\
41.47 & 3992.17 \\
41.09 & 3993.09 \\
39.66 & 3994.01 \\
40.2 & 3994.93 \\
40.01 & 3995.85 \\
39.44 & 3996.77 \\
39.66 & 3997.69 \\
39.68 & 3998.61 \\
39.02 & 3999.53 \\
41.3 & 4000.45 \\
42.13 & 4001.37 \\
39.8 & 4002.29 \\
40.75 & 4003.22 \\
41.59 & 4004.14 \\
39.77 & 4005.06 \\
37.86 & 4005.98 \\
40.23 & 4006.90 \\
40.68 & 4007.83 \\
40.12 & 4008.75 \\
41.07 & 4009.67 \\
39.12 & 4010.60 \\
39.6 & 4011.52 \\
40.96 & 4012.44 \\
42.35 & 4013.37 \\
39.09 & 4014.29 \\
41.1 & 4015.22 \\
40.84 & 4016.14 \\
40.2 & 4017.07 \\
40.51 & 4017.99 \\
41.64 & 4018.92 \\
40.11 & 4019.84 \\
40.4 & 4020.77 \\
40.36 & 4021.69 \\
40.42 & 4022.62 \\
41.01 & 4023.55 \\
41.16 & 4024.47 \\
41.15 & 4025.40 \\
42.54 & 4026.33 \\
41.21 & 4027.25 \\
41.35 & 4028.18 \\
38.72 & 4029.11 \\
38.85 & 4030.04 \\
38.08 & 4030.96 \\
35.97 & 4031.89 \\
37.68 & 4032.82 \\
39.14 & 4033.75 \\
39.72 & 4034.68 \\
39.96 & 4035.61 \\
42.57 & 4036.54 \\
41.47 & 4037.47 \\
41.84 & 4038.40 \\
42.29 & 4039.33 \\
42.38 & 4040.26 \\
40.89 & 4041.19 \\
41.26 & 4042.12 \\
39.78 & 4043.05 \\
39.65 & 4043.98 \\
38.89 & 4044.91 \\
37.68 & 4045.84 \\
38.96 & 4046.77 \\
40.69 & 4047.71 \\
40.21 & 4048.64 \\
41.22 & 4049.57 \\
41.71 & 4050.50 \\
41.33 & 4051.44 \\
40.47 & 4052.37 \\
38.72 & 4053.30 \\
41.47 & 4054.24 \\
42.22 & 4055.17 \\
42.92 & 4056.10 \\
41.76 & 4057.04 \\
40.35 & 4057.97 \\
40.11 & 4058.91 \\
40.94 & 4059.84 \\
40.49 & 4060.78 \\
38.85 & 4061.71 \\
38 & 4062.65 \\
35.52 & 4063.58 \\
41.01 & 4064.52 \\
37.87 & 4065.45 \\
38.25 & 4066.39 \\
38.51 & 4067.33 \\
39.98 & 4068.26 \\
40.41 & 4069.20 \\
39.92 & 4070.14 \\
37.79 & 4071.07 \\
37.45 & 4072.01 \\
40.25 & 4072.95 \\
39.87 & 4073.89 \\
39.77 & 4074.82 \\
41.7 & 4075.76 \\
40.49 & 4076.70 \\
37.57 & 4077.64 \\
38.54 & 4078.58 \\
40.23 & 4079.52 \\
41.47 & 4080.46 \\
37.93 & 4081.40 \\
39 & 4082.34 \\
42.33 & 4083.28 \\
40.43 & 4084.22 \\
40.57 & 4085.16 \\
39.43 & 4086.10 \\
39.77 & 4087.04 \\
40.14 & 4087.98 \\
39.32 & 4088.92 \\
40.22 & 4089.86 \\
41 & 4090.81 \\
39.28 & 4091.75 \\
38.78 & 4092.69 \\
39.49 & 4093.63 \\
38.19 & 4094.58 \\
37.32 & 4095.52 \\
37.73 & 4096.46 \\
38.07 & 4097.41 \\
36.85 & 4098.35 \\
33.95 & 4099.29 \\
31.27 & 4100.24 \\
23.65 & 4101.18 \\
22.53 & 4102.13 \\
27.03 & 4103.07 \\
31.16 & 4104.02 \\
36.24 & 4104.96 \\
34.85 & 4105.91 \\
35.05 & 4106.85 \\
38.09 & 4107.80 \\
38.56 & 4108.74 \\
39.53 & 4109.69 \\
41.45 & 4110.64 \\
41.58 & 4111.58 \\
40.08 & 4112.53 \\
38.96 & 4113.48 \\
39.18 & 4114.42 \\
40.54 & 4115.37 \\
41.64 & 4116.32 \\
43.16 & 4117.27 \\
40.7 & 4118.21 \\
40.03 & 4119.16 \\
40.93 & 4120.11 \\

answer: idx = 3968.34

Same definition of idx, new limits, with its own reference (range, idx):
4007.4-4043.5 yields 4031.89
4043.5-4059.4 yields 4045.84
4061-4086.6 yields 4063.58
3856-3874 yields 3872.66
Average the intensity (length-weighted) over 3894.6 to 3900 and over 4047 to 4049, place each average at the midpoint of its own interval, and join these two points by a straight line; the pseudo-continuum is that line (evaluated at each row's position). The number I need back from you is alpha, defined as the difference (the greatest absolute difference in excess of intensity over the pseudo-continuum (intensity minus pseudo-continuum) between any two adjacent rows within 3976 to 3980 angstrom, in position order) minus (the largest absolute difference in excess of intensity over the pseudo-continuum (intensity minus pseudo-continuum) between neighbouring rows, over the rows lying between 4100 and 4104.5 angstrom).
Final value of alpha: -5.2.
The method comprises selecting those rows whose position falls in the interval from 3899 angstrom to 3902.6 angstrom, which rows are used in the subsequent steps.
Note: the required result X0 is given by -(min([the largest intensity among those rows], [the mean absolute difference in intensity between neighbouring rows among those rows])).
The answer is -0.85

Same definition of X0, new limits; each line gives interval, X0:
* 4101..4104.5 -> -3.25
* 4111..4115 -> -0.95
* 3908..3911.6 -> -2.82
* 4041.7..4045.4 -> -0.79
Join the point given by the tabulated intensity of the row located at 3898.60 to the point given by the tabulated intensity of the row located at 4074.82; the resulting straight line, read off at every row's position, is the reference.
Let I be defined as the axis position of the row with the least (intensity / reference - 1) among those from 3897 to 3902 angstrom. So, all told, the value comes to 3899.50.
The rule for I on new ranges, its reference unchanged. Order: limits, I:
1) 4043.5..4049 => 4045.84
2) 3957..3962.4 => 3961.95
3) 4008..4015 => 4014.29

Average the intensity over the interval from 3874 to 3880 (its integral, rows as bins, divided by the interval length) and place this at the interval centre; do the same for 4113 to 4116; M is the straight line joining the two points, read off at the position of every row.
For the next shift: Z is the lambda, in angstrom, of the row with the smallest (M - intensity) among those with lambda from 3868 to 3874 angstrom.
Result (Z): 3871.76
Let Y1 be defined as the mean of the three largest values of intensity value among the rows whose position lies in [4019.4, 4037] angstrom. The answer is 42.2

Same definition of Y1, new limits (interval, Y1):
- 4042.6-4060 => 42.3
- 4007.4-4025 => 41.7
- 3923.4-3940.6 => 39.0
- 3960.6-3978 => 37.2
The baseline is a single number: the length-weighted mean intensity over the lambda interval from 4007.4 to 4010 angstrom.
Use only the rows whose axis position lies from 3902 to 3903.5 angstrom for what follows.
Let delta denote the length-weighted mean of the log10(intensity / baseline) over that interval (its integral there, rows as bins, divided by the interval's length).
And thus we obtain -0.030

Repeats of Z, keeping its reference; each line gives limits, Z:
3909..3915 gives 3911.19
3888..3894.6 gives 3894.12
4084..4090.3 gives 4085.16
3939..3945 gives 3941.93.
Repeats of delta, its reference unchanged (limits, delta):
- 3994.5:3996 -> -0.006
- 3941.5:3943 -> -0.025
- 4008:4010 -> -0.001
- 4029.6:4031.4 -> -0.025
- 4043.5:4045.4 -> -0.016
